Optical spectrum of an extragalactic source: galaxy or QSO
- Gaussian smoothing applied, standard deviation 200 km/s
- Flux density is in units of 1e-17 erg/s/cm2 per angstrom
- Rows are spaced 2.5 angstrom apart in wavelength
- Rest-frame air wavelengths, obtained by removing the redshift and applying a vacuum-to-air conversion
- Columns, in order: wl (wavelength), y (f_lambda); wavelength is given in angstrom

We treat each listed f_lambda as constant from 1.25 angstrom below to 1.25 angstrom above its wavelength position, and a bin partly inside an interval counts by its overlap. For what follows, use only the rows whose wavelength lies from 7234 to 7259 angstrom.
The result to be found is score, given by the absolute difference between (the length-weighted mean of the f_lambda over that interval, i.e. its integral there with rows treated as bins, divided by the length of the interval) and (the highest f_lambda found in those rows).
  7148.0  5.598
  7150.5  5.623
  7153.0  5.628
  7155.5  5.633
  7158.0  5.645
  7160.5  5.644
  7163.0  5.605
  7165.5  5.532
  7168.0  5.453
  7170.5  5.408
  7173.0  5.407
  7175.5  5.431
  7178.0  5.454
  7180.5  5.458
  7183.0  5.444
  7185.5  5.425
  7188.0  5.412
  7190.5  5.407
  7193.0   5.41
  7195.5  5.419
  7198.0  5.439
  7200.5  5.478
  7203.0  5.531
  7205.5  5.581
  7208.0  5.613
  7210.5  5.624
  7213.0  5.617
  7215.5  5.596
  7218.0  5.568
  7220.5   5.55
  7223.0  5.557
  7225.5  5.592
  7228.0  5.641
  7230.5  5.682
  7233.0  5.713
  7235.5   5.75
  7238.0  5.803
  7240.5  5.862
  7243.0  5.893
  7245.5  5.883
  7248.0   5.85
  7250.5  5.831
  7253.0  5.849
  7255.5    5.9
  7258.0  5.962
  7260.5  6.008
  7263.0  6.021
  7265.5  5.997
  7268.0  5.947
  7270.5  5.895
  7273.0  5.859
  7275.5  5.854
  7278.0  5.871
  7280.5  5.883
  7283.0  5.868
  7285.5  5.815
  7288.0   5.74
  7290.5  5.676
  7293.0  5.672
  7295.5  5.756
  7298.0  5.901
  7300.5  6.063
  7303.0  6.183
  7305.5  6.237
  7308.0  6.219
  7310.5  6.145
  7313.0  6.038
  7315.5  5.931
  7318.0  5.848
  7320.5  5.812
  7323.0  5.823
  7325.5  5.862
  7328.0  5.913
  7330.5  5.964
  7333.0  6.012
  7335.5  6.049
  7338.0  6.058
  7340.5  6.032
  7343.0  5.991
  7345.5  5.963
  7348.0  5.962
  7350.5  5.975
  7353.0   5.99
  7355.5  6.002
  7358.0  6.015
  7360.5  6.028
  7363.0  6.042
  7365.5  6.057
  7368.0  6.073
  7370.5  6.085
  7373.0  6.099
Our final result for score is 0.11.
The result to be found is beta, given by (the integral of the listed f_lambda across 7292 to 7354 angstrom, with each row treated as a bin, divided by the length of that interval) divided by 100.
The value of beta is 0.0598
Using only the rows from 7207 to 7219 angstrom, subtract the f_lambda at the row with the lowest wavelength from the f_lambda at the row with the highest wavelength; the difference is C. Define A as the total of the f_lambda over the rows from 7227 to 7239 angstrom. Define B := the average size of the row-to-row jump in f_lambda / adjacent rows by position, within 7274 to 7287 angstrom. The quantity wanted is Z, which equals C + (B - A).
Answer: -28.6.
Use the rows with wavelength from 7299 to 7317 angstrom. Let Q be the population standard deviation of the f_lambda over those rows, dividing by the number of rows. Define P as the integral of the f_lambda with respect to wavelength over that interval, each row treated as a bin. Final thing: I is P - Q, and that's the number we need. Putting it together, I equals 110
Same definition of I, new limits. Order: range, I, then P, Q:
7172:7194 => 119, 119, 0.02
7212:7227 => 84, 84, 0.02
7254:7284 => 178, 178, 0.06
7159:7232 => 403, 403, 0.09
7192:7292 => 574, 574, 0.17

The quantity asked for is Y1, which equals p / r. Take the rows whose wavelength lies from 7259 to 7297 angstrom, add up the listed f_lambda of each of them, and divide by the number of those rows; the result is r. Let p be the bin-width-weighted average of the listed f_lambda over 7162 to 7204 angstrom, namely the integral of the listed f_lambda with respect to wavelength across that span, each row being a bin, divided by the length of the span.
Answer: 0.93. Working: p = 5.45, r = 5.86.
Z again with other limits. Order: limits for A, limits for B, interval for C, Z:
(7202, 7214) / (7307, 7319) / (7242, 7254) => -27.9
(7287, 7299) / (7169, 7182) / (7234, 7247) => -28.6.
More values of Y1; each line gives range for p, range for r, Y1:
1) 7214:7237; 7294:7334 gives 0.94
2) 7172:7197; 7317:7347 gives 0.91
